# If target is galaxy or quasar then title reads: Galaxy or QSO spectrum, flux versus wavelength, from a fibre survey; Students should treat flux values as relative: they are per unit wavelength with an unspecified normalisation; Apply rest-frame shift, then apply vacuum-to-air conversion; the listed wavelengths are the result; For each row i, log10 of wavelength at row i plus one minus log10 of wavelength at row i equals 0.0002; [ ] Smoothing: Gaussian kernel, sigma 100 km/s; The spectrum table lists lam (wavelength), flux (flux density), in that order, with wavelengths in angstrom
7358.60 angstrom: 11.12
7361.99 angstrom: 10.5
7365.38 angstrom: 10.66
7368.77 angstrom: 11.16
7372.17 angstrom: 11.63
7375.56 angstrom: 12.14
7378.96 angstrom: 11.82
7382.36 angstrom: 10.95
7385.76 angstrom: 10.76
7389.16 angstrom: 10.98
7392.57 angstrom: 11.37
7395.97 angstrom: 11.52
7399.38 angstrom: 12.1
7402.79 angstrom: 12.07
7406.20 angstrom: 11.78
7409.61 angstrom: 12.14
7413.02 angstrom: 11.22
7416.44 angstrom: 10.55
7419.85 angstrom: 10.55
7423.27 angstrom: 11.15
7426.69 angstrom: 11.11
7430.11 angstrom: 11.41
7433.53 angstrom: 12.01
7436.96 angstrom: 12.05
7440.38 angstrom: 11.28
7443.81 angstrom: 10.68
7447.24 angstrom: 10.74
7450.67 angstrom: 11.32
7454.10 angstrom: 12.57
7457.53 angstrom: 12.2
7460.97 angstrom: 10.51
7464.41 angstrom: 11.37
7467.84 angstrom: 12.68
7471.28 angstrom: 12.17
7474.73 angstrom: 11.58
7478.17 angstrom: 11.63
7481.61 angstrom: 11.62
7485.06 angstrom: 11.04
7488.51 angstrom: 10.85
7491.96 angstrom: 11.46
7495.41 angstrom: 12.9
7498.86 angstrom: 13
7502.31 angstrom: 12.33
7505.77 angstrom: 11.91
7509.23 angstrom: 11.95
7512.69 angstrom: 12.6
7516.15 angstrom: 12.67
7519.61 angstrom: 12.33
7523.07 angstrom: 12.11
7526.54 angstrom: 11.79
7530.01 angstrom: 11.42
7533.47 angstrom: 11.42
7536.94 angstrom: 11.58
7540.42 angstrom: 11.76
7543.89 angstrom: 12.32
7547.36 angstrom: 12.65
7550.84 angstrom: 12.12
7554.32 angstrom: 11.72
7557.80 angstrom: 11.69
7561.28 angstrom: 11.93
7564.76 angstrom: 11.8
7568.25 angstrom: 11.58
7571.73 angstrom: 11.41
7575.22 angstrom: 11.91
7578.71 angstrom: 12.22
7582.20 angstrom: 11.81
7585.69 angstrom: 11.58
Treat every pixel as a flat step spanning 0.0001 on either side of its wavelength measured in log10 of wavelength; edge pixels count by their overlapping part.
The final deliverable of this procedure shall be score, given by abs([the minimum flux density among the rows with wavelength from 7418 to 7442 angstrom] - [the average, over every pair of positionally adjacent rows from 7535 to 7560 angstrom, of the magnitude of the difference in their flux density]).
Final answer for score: 10.21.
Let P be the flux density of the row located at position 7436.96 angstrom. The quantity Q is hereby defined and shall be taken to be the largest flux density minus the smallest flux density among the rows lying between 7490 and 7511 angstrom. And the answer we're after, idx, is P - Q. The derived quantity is 10.5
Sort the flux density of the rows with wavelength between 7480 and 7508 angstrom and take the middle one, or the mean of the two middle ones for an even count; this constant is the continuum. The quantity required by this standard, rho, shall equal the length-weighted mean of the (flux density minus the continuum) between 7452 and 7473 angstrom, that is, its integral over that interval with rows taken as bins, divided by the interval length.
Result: 0.14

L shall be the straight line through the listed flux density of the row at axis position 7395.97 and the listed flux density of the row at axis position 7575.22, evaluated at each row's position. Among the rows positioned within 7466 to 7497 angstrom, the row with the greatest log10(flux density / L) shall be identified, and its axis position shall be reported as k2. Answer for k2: 7495.41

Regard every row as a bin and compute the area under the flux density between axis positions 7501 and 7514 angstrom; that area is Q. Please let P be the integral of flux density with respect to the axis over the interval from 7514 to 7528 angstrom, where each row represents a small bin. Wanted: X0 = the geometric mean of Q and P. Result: 165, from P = 171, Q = 158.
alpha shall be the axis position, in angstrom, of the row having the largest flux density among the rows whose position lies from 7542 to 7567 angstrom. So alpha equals 7547.36 angstrom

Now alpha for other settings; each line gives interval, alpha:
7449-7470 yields 7467.84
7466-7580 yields 7498.86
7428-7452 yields 7436.96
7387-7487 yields 7467.84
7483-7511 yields 7498.86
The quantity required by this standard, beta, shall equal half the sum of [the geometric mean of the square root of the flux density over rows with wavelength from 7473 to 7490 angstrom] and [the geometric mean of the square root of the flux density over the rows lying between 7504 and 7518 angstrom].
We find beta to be 3.44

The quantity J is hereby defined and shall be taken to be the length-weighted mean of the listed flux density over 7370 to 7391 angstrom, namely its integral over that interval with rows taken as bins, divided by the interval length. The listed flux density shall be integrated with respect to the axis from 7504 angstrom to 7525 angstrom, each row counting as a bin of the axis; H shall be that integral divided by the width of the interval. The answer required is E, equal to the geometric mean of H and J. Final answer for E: 11.8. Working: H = 12.3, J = 11.4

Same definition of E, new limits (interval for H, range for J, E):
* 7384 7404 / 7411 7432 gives 11.2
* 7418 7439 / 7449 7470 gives 11.6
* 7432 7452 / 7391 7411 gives 11.6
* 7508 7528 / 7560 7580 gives 12.0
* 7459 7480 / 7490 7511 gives 11.9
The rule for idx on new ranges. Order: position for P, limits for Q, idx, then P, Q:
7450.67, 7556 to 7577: 10.8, 11.32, 0.52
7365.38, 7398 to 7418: 9.1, 10.66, 1.59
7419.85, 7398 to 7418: 9.0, 10.55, 1.59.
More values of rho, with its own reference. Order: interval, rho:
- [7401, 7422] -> -0.38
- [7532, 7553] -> 0.21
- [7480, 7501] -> 0.06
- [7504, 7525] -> 0.49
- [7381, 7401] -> -0.48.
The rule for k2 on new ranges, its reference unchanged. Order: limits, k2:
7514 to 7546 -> 7516.15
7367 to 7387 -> 7375.56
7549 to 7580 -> 7578.71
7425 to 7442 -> 7436.96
